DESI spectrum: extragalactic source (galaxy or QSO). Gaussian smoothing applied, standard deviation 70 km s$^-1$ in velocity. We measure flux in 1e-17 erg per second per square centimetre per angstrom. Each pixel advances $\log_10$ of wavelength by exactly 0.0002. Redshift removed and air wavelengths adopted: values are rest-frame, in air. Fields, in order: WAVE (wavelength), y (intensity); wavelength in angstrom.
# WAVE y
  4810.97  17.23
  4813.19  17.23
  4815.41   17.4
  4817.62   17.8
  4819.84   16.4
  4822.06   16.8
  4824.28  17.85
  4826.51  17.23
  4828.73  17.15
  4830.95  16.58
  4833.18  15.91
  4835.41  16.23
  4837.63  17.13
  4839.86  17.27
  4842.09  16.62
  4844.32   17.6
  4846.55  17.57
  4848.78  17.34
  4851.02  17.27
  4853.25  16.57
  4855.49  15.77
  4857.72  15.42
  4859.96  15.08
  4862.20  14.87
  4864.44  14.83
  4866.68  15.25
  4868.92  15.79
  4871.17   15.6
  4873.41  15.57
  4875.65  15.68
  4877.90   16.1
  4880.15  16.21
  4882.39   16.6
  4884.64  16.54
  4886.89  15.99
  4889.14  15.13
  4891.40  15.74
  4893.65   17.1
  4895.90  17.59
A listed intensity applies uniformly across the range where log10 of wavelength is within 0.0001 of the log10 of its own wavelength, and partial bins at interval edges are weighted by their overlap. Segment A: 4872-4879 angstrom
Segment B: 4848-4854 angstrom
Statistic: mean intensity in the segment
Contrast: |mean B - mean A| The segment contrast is 1.3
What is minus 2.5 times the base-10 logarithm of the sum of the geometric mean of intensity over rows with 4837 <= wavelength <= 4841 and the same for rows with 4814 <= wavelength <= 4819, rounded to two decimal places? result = -3.85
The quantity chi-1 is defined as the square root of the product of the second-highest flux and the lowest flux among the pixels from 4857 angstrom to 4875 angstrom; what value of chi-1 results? 15.2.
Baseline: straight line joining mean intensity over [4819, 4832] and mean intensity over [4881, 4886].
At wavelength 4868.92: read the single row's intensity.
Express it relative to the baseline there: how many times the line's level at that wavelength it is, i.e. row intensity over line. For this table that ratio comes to 0.95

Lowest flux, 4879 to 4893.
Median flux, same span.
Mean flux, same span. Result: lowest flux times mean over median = 15.1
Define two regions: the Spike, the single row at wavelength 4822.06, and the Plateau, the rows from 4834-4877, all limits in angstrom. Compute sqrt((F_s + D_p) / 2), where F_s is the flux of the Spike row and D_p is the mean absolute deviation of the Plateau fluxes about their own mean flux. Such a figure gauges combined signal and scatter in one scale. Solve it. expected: 2.97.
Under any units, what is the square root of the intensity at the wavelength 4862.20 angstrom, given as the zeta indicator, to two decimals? 3.86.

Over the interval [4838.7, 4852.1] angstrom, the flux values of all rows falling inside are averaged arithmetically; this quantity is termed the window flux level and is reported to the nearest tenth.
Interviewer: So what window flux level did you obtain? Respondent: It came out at 17.3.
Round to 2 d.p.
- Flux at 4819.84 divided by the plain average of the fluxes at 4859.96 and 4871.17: 1.07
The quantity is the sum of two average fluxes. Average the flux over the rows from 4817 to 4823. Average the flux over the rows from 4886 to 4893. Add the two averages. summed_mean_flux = 32.6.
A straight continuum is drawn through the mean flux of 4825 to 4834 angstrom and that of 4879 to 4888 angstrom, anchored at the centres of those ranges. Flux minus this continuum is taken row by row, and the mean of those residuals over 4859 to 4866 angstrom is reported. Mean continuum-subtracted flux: -1.6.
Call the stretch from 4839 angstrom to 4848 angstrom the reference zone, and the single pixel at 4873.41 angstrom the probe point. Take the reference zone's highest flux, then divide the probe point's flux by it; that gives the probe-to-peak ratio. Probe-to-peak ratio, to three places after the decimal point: 0.885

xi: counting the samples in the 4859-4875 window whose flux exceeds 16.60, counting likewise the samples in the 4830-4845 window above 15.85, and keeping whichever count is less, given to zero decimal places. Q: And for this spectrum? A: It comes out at 0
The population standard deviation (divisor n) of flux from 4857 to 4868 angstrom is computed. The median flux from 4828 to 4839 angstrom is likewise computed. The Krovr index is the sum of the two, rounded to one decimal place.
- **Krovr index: 16.8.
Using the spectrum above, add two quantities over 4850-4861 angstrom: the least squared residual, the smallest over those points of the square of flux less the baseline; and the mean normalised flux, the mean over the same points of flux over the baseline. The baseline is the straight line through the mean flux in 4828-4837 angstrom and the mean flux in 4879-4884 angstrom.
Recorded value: 0.99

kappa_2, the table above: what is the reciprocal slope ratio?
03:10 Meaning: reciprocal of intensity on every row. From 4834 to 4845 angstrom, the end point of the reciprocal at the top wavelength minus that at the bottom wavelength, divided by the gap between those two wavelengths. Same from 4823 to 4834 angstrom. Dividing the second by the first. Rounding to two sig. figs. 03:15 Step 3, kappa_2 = -1.4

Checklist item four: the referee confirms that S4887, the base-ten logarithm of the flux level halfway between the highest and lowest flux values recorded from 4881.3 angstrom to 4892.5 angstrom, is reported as 1.20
